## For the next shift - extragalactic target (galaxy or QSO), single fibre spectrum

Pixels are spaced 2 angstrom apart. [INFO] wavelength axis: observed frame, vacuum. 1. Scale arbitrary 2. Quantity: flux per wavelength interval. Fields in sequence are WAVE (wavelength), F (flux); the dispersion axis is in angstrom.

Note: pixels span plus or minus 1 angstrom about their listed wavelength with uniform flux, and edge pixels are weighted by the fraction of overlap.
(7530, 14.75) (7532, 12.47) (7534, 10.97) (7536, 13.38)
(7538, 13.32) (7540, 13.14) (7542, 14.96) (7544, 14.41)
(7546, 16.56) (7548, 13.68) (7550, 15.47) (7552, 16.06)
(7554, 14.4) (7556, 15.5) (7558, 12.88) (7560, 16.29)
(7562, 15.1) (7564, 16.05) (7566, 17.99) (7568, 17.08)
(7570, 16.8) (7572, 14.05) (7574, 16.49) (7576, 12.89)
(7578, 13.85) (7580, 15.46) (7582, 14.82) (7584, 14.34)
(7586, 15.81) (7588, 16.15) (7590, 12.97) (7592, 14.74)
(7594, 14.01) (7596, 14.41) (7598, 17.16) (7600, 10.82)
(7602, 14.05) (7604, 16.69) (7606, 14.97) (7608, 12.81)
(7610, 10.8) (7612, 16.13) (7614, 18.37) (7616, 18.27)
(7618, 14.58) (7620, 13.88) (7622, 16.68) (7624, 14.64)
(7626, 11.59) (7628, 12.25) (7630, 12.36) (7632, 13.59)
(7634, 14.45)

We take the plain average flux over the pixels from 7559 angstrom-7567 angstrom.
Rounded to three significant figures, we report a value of 16.4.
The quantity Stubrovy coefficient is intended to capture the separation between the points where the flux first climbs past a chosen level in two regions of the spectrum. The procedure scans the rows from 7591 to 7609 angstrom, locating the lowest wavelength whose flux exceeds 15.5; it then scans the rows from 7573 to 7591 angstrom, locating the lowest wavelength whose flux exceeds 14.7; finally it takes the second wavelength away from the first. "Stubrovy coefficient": 24 angstrom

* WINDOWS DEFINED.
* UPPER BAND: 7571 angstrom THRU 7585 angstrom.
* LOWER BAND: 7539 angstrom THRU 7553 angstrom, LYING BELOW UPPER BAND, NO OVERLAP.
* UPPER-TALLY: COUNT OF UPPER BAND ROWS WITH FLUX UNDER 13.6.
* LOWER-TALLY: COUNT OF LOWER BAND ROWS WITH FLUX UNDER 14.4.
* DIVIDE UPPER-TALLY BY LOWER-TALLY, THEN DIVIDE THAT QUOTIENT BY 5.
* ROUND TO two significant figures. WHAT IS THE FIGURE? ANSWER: 0.10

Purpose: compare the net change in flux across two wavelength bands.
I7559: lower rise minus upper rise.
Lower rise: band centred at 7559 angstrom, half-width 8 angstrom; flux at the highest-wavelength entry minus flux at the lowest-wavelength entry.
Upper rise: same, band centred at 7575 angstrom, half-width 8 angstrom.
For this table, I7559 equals 4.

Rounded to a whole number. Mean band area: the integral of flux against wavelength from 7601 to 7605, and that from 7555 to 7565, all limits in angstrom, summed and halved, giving 107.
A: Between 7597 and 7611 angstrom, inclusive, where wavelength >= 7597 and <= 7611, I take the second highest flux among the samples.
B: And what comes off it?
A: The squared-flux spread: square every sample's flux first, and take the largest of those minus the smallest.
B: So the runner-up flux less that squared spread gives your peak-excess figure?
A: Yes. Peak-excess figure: -161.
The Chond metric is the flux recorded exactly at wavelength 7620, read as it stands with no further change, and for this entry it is 13.88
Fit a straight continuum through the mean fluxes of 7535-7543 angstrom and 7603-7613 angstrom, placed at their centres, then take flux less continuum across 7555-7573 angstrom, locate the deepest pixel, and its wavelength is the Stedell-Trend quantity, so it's 7558 angstrom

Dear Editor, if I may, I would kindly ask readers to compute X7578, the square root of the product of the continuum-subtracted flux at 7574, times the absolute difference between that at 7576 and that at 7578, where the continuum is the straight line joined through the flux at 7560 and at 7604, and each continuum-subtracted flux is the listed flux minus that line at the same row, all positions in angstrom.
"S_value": 0.26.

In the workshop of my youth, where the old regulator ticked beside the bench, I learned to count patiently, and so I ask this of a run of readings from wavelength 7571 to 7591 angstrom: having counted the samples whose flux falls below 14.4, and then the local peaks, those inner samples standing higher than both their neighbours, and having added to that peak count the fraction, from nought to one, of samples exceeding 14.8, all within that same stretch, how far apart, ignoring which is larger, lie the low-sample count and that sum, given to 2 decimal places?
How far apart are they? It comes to 1.50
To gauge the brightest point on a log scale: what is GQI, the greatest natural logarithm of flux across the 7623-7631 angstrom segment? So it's 2.68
